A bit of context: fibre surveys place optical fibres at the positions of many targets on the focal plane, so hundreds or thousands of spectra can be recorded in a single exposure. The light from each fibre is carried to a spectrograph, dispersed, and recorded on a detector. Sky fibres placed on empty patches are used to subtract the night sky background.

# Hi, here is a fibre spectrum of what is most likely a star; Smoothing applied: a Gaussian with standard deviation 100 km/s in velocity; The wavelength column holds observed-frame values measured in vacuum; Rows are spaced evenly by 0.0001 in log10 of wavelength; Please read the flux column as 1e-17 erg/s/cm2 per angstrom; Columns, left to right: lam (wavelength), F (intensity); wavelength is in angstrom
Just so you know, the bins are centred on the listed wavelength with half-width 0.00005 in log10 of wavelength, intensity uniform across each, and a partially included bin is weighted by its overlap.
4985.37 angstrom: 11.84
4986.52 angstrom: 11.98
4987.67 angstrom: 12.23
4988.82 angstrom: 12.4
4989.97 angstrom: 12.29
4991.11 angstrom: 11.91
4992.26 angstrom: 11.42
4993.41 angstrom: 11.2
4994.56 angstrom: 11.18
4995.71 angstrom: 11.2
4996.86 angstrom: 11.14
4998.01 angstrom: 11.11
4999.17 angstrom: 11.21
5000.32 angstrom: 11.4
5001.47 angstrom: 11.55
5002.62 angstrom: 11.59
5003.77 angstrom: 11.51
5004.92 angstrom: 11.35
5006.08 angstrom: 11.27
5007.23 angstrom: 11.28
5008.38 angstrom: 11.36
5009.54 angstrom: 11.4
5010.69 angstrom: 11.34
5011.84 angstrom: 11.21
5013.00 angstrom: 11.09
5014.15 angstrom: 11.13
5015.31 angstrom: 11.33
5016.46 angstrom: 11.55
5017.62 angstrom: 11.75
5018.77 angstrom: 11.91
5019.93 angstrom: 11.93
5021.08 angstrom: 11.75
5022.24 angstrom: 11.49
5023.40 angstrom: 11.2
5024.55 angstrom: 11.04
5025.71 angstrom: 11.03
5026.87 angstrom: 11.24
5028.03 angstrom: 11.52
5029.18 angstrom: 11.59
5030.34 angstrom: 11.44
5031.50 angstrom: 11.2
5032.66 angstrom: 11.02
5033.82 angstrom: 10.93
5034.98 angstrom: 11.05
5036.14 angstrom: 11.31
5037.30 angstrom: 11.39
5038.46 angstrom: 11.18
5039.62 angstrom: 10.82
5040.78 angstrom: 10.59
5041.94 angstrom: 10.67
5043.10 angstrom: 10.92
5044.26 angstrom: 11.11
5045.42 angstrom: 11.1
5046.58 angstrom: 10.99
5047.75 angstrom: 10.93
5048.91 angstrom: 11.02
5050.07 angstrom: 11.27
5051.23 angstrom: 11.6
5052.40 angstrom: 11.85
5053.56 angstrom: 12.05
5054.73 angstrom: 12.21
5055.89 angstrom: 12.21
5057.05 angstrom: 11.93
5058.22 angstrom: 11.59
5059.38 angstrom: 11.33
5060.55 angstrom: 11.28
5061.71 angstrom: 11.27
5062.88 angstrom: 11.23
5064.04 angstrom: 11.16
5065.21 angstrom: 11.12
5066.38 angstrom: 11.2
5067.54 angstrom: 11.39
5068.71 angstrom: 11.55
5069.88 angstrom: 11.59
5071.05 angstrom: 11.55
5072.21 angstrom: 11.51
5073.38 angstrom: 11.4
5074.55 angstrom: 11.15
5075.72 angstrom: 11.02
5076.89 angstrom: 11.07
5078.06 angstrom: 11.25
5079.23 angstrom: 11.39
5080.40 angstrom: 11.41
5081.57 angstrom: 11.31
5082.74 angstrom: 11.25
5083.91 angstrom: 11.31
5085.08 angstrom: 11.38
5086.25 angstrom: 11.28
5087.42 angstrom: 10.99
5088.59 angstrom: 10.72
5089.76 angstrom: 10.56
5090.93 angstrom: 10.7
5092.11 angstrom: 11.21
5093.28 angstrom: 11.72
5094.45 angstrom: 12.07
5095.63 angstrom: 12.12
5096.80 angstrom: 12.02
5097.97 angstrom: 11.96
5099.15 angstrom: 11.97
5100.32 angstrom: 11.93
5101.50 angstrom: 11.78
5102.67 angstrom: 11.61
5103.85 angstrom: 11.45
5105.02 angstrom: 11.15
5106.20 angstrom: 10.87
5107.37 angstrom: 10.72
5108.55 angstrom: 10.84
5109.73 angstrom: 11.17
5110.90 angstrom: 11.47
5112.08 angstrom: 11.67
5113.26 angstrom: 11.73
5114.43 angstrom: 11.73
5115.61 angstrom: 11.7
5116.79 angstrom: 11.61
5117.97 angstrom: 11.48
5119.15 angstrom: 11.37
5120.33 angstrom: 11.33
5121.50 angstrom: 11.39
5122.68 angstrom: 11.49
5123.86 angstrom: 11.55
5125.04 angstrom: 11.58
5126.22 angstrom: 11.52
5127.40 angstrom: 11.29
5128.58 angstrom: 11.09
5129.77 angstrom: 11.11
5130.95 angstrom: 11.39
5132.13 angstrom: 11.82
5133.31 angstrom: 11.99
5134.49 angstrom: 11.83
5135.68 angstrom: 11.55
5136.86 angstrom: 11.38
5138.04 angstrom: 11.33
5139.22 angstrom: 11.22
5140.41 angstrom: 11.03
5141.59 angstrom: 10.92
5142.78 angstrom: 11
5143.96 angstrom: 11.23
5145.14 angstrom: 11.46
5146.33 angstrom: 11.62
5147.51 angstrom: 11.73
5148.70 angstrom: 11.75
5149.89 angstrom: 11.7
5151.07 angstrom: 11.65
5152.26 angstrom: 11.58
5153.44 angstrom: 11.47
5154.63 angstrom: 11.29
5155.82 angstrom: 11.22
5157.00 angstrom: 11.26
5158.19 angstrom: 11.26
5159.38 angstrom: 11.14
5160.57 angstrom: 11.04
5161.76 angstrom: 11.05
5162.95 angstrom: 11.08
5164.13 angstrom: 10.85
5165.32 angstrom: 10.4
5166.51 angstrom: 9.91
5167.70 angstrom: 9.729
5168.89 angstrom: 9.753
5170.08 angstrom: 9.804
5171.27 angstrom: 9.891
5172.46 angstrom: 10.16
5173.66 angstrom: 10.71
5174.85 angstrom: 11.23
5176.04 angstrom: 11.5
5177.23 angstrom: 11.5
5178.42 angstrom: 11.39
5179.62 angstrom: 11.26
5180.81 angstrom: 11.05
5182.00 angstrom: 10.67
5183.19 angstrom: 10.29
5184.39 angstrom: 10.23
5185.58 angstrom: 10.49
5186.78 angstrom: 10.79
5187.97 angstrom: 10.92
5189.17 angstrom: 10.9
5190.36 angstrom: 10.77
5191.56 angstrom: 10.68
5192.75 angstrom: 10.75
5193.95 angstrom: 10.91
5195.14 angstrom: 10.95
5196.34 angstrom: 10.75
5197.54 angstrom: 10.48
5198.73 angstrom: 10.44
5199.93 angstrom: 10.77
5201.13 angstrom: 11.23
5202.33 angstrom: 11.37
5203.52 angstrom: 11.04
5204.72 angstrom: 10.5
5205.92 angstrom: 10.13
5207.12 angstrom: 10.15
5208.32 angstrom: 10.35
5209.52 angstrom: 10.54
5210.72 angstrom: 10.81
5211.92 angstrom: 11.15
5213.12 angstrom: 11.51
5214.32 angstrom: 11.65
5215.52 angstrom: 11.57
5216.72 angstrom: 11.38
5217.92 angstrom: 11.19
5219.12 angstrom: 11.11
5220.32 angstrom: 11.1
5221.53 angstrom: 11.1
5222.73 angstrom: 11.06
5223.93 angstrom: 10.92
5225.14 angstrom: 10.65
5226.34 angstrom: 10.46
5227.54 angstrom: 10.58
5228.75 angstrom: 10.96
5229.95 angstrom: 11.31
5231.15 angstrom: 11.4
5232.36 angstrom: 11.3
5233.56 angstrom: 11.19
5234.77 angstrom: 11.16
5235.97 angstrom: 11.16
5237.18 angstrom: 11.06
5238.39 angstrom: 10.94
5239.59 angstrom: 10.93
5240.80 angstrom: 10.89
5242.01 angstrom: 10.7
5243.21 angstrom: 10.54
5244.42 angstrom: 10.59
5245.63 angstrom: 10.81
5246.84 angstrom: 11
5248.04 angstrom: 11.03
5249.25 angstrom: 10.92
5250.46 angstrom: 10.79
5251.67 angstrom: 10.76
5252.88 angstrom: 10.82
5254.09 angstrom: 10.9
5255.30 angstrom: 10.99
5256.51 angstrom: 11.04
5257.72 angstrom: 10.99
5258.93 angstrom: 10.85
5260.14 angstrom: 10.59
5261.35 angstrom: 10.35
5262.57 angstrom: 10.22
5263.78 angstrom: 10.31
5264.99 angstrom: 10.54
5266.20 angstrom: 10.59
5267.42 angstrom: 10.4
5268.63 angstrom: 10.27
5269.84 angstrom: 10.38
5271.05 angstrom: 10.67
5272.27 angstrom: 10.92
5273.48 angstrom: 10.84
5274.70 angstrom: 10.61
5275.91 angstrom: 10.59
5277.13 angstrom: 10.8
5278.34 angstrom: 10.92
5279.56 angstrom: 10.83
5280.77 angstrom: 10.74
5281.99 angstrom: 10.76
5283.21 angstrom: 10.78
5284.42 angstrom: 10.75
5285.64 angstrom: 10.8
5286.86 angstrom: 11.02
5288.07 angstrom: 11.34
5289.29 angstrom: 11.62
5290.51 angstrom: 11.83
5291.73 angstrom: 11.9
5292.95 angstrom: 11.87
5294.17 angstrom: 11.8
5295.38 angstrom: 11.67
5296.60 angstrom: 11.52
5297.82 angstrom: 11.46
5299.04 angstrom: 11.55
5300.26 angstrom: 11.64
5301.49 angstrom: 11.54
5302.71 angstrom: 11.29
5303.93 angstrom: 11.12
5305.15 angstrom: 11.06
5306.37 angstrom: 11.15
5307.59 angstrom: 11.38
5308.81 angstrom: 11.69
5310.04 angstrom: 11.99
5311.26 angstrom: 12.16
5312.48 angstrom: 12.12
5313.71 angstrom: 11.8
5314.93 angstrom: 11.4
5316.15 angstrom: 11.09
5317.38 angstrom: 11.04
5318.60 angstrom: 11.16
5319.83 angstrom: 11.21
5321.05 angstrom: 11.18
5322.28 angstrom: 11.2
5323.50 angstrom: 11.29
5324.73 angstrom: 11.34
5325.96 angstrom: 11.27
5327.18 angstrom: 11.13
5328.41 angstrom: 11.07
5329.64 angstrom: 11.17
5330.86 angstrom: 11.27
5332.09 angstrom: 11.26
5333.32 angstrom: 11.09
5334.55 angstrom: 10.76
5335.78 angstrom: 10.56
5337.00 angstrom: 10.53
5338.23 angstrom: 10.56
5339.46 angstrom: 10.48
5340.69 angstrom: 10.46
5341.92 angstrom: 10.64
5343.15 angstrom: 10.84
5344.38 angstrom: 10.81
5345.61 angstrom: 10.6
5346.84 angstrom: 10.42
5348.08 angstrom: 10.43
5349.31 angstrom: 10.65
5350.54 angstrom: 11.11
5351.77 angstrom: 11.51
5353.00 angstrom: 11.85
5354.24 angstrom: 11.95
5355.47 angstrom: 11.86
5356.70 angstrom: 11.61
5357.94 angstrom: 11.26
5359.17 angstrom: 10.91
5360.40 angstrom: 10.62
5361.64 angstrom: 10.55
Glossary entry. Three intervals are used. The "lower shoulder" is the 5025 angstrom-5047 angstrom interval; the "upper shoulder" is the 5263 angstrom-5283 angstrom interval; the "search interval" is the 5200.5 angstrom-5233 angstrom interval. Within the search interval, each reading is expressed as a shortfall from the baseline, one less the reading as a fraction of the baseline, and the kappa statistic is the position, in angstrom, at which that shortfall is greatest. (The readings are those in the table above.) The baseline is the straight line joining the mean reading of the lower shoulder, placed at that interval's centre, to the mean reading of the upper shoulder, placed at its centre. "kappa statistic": 5205.92 angstrom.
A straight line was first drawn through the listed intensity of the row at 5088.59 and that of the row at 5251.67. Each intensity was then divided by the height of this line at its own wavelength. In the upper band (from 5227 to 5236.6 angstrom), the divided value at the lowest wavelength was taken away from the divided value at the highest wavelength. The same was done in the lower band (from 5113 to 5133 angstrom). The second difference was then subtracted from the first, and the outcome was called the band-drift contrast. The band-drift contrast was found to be 0.05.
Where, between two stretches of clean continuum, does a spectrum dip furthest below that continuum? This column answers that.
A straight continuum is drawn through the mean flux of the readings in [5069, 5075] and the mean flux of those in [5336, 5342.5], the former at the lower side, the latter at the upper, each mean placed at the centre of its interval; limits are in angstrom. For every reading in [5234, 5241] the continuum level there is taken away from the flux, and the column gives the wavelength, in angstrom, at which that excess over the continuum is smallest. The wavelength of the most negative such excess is 5240.80 angstrom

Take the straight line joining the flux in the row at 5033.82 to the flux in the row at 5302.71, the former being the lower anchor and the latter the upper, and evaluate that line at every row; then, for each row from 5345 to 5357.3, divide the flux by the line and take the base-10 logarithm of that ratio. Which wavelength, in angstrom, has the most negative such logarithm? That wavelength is 5346.84 angstrom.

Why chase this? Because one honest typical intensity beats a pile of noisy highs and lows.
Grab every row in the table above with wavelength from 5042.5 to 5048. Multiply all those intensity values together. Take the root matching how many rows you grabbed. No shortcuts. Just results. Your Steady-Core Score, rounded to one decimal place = 11.0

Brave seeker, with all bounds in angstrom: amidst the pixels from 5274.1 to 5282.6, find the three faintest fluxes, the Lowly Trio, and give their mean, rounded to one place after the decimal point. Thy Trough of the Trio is 10.6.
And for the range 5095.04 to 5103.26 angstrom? 11.8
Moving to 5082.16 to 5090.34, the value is 10.8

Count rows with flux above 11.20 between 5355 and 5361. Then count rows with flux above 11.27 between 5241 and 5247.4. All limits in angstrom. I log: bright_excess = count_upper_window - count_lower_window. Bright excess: 3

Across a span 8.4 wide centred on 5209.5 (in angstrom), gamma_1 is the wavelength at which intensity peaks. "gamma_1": 5213.12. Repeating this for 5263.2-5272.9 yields 5272.27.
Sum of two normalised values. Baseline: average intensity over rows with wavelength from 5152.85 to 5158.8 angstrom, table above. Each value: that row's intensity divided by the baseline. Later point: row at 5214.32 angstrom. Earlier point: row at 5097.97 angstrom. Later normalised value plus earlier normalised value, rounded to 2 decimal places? 2.09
